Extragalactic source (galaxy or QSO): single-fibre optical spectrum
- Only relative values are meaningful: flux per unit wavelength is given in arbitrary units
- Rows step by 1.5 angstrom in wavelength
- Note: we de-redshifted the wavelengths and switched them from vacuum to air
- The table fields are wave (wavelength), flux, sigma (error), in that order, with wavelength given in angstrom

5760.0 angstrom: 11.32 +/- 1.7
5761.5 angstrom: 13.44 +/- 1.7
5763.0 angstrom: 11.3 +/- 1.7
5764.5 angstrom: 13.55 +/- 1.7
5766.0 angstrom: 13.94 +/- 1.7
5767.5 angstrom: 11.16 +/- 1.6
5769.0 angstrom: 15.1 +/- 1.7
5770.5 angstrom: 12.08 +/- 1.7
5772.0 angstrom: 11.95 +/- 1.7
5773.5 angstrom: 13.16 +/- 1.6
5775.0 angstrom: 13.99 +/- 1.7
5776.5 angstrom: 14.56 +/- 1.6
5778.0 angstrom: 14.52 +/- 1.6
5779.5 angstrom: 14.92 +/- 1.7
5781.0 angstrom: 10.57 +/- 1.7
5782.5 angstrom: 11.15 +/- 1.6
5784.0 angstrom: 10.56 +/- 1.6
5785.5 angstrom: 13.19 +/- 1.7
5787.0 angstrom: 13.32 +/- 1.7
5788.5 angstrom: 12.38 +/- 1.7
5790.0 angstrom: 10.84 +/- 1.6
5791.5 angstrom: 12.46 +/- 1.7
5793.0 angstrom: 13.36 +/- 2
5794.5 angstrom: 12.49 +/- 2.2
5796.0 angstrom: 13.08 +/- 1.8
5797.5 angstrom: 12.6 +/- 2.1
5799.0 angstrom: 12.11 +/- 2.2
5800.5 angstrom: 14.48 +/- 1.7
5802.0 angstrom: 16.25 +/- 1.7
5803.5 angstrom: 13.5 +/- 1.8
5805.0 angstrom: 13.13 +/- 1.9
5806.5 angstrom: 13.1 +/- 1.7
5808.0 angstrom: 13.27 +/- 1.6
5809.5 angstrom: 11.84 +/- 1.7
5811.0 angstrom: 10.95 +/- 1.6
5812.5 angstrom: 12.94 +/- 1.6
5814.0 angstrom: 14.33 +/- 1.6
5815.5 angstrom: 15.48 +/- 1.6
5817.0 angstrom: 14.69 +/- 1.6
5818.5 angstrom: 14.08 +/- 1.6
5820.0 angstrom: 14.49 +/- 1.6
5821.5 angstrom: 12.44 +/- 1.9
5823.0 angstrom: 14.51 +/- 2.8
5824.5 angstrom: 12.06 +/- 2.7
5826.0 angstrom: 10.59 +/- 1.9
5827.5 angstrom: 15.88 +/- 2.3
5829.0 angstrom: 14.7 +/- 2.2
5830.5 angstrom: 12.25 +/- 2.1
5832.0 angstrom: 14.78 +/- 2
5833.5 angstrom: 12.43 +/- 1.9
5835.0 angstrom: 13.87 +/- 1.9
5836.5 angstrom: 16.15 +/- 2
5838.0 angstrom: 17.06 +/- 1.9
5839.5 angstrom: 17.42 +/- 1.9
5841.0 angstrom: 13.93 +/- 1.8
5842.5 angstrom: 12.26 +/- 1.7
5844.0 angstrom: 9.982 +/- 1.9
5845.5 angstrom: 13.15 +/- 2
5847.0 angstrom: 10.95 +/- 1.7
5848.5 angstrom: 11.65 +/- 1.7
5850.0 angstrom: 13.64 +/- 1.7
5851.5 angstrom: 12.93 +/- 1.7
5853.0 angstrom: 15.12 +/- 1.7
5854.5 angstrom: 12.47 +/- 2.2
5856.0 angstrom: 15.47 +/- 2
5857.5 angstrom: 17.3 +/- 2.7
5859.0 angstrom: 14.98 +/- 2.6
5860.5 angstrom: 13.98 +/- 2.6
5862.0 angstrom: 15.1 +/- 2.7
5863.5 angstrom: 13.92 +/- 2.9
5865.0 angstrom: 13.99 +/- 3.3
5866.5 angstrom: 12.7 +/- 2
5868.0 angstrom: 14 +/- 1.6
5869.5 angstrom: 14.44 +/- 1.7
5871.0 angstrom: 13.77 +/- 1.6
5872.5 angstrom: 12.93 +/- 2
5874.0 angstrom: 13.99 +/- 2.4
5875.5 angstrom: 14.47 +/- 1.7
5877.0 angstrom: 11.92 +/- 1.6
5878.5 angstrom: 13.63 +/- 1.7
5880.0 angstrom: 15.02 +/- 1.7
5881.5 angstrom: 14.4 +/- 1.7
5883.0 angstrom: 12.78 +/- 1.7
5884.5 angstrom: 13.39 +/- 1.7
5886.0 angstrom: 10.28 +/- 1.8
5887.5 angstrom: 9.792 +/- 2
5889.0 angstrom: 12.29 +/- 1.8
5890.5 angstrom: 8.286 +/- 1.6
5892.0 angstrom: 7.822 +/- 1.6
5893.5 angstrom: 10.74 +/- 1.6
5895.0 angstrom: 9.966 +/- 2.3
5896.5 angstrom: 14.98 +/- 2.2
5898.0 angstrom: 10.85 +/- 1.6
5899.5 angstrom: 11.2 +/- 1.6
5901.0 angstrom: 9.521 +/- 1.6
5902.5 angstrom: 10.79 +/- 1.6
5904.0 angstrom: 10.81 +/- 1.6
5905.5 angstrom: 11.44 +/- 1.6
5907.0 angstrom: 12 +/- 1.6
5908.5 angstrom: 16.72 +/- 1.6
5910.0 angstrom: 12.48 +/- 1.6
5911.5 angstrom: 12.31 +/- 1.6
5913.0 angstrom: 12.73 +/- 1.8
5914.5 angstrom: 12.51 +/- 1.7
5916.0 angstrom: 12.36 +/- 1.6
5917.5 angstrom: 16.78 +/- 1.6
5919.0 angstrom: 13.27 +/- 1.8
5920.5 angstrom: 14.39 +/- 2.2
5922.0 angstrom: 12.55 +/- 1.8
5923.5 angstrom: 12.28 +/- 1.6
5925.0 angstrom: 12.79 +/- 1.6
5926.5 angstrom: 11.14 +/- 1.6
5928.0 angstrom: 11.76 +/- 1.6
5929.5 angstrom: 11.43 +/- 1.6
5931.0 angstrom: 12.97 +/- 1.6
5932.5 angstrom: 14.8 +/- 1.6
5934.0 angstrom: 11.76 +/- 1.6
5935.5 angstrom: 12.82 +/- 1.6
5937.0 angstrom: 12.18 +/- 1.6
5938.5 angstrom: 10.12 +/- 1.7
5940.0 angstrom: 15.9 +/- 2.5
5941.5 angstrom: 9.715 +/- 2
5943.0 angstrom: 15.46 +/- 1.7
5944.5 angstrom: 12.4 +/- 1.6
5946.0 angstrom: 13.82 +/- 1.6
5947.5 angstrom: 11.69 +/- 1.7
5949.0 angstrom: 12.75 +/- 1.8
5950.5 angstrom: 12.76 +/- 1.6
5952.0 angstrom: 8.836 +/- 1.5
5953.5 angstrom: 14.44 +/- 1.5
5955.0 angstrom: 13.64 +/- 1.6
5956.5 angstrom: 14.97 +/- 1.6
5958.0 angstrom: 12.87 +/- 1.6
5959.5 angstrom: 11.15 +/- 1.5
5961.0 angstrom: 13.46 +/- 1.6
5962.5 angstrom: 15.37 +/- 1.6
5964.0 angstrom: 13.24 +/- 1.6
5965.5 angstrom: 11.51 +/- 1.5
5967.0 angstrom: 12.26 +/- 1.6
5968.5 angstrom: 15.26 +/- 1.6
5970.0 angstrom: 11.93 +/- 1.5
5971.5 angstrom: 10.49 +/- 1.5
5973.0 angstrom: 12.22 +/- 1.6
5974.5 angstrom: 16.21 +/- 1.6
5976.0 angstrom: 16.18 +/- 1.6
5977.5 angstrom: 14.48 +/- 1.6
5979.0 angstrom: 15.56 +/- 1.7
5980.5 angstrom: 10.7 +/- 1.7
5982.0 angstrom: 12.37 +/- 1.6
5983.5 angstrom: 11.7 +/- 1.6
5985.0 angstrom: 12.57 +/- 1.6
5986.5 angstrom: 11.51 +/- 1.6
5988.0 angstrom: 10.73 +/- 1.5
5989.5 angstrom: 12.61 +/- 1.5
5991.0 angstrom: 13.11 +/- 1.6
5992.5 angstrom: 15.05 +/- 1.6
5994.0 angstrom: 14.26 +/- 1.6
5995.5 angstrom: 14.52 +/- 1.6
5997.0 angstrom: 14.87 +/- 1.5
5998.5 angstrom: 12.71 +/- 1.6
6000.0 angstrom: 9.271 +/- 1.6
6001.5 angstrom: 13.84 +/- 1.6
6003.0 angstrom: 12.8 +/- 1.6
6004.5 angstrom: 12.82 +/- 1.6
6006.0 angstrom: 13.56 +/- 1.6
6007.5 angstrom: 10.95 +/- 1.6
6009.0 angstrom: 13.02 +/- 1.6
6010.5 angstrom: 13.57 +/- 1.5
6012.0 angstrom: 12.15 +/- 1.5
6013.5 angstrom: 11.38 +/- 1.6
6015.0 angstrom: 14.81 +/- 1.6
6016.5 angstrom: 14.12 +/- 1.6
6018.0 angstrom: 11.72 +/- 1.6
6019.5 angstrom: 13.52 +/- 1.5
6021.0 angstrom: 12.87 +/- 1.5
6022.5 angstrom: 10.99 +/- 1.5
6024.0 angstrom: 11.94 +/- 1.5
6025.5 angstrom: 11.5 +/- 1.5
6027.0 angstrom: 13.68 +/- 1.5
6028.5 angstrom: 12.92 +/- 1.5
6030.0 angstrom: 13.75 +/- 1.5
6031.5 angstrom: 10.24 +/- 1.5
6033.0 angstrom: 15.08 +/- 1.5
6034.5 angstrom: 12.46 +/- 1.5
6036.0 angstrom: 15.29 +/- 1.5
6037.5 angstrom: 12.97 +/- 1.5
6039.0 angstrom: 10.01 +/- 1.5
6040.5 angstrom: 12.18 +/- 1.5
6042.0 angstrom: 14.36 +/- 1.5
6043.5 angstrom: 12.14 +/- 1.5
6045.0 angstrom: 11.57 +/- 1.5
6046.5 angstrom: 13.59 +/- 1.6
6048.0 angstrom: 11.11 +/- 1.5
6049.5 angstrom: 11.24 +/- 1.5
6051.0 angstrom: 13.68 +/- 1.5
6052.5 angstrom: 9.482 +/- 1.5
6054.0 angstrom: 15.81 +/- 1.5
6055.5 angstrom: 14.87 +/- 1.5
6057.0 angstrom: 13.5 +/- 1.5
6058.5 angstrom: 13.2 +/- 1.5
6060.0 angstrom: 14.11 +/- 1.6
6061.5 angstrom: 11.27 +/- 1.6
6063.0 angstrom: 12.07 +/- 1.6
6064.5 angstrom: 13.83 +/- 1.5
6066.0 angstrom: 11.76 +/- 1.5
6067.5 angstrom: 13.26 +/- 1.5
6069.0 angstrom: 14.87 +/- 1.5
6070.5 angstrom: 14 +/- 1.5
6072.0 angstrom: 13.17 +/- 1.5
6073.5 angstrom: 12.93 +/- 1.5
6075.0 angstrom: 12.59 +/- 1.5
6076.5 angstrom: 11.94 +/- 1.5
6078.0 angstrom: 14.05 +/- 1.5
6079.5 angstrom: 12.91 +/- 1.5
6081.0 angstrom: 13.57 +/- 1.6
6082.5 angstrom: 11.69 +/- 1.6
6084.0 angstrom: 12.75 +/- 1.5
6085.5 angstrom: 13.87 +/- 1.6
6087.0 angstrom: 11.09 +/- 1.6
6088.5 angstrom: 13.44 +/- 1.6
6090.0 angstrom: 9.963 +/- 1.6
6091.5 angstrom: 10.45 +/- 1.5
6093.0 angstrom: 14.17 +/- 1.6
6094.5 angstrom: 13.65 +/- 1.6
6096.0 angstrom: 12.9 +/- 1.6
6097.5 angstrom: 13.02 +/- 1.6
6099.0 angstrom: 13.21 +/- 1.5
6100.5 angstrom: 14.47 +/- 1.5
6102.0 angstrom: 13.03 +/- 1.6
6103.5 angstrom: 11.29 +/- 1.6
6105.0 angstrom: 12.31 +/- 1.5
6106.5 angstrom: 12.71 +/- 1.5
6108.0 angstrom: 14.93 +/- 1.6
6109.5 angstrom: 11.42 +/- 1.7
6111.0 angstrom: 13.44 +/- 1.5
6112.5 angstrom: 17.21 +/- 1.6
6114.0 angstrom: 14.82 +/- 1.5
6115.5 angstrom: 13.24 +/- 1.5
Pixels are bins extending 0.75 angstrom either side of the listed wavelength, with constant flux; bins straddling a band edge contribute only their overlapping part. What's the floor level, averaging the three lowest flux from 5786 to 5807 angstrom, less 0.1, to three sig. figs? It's 11.7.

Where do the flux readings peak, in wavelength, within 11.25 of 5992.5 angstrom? 5992.5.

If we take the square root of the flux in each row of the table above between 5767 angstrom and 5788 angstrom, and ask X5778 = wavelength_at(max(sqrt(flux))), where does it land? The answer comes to 5769.0 angstrom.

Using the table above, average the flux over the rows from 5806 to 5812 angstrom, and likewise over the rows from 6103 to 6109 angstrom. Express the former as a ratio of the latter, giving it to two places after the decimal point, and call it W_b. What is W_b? 0.96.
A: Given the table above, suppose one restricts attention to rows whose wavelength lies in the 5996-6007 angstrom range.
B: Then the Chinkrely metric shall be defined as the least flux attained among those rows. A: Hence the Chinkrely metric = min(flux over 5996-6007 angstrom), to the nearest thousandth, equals 9.271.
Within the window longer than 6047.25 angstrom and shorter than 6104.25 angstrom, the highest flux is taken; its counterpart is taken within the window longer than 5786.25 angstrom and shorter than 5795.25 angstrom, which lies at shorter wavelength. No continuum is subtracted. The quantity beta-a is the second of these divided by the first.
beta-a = 0.85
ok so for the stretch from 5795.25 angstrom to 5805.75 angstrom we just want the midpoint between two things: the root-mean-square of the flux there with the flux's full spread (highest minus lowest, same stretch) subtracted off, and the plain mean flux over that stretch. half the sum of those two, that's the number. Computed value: 11.6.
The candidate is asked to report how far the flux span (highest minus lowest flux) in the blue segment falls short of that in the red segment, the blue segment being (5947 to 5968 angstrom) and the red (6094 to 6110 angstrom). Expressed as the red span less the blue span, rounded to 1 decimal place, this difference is -2.9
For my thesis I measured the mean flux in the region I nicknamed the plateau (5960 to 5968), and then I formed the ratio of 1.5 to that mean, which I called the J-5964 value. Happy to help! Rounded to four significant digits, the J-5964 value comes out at 0.1139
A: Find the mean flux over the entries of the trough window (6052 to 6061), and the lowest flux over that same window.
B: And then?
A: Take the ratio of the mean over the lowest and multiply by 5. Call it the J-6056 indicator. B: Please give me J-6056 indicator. 7.1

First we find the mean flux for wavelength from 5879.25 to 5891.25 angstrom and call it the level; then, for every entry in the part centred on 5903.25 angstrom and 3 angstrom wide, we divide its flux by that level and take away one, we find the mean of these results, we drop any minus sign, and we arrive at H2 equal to 0.10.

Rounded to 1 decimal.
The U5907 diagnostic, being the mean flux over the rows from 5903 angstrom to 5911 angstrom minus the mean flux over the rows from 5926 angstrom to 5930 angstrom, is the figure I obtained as 1.2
